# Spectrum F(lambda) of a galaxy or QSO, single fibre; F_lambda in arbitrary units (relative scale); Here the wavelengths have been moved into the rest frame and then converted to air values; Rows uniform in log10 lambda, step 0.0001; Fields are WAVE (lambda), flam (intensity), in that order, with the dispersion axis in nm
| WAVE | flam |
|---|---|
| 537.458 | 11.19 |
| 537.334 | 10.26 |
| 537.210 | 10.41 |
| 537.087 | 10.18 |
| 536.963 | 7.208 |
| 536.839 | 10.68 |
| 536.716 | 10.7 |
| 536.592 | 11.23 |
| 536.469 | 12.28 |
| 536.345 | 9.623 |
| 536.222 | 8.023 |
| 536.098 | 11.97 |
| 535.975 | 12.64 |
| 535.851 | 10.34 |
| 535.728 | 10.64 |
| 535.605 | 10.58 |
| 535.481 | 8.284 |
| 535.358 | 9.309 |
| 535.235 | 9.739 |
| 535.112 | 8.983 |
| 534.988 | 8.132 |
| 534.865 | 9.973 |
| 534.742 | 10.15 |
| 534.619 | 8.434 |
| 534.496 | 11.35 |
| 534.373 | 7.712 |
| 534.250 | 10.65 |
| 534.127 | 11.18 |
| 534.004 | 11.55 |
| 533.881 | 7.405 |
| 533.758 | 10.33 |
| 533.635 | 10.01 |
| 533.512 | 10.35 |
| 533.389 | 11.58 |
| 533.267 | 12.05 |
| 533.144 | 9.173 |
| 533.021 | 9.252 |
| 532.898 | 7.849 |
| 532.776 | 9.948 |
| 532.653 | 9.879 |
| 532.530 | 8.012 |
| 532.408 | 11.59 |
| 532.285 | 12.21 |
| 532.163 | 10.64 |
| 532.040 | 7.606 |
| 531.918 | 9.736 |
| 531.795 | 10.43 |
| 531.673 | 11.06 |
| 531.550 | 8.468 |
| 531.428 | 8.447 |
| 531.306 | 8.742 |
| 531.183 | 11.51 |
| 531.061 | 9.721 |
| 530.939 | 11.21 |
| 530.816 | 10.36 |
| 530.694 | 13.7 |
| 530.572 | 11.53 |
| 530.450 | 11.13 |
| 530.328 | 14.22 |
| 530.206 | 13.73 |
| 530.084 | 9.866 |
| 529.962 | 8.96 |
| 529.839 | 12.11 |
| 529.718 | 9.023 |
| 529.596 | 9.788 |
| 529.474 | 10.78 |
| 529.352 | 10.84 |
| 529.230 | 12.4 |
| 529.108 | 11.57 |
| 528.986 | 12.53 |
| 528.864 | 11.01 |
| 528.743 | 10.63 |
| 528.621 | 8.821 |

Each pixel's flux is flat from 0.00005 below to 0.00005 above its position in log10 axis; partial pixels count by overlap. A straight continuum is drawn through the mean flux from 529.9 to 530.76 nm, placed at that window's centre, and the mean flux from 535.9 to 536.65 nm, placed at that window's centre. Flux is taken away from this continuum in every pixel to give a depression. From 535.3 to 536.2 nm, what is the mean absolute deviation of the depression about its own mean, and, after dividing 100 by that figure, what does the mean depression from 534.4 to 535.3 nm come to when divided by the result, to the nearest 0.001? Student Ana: 0.018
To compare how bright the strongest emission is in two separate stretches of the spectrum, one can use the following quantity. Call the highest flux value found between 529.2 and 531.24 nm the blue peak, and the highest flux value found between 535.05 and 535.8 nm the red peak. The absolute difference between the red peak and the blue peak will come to 3.6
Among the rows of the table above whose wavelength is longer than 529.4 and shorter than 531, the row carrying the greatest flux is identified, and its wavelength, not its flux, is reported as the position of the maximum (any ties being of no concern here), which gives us 530.328 nm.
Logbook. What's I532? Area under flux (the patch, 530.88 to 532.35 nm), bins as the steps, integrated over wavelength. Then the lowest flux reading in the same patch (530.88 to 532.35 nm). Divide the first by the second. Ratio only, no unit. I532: 1.93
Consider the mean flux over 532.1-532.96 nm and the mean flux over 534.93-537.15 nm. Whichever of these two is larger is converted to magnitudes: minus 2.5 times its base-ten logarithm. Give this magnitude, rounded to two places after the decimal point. -2.50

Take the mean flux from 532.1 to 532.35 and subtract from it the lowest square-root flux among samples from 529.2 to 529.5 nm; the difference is 8.1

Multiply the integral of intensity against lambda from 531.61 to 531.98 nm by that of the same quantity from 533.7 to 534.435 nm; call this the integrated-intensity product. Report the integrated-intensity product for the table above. 28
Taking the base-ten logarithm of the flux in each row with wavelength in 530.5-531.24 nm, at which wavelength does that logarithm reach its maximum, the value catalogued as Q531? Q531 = 530.694 nm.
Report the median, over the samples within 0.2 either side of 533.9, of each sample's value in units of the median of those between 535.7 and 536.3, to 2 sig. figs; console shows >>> 0.97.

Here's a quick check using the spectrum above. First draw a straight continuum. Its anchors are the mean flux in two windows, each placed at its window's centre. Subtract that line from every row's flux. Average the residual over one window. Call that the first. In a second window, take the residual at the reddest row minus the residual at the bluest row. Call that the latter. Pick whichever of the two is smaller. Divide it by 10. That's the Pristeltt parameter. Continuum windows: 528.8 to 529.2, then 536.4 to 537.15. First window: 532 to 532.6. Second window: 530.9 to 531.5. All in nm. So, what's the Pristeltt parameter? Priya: -0.27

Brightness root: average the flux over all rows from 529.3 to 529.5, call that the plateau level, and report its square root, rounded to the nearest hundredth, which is 3.29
